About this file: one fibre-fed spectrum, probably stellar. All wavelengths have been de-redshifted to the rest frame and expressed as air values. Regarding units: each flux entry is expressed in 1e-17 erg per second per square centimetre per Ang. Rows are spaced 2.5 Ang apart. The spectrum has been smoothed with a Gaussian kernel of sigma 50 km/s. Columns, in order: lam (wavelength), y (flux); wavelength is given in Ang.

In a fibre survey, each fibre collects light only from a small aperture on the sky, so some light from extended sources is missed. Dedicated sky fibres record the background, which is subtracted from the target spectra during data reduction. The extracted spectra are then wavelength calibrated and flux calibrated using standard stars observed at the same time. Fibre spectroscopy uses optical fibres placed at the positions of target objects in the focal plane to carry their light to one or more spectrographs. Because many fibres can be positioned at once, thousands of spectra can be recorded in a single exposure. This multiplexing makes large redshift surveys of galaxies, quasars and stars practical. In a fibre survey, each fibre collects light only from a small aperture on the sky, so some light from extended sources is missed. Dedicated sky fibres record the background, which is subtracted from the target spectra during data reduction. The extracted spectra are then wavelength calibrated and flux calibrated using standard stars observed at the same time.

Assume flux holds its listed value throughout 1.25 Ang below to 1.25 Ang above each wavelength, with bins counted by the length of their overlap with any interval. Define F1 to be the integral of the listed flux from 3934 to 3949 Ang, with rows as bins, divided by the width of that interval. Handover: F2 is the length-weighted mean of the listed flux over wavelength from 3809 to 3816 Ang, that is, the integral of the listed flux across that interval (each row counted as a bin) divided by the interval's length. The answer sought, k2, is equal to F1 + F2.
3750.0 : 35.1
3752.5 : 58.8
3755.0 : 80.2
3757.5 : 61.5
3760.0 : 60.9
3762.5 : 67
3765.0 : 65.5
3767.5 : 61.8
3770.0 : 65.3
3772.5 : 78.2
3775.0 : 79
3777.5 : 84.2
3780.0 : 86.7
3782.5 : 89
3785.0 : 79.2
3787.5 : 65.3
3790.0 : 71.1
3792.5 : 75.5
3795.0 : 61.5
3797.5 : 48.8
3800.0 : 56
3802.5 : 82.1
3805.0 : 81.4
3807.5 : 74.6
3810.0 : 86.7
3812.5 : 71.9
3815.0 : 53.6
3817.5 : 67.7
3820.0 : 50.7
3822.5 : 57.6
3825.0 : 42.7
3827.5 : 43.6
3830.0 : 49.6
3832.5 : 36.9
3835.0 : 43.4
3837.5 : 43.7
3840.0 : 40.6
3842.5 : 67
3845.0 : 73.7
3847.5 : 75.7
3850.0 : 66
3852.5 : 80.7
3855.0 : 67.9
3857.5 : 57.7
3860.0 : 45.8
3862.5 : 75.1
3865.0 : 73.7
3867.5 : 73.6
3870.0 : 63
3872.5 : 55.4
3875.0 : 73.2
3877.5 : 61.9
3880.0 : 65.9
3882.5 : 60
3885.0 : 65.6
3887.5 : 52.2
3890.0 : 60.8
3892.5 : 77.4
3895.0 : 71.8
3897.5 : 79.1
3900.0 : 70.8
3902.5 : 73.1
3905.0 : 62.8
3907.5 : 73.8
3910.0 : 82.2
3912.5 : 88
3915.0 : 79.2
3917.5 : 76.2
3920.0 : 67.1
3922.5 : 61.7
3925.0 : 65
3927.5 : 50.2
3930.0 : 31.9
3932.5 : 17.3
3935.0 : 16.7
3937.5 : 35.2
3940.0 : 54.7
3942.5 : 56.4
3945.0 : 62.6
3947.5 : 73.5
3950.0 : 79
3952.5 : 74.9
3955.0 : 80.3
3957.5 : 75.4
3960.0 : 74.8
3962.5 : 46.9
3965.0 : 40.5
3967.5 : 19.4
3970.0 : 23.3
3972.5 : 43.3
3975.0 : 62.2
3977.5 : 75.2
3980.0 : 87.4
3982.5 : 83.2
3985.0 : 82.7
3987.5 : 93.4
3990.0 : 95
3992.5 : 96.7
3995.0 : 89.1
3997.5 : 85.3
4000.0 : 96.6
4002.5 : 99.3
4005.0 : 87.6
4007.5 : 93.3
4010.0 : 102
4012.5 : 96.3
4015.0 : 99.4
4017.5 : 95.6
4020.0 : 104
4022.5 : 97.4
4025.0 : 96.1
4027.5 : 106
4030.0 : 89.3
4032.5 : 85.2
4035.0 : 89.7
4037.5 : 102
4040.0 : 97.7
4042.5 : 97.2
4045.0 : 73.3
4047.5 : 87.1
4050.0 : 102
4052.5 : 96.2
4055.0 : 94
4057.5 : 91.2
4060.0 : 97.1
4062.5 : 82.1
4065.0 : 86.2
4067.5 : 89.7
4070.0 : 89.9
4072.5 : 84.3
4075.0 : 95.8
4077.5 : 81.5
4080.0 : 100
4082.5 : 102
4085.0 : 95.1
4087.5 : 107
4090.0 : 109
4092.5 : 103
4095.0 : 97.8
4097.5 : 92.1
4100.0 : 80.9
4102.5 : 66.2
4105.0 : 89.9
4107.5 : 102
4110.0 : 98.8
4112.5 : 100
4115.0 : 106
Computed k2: 122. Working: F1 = 50.9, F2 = 71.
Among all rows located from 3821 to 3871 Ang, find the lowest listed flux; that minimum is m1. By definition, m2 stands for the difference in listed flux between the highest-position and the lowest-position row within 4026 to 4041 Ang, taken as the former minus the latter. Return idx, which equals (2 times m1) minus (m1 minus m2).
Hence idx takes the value 29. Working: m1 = 36.9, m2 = -8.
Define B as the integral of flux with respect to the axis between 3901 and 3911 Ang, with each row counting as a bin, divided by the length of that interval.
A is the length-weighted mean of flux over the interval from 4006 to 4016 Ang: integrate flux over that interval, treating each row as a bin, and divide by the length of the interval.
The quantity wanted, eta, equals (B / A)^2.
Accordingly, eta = 0.56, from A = 97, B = 73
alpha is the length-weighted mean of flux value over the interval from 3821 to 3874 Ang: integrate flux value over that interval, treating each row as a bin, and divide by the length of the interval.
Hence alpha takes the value 58.8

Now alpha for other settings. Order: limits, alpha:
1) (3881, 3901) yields 67.2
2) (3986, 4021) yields 95.1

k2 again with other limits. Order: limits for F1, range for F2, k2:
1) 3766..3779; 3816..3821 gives 133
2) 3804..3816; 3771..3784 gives 157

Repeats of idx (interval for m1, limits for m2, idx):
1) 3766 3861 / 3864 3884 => 23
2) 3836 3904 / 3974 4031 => 68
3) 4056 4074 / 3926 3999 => 117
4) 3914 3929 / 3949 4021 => 75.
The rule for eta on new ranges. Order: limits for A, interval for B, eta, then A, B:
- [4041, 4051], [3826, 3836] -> 0.23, 90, 43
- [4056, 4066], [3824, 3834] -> 0.23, 89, 43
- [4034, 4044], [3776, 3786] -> 0.78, 96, 85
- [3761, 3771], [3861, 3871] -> 1.20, 65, 71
